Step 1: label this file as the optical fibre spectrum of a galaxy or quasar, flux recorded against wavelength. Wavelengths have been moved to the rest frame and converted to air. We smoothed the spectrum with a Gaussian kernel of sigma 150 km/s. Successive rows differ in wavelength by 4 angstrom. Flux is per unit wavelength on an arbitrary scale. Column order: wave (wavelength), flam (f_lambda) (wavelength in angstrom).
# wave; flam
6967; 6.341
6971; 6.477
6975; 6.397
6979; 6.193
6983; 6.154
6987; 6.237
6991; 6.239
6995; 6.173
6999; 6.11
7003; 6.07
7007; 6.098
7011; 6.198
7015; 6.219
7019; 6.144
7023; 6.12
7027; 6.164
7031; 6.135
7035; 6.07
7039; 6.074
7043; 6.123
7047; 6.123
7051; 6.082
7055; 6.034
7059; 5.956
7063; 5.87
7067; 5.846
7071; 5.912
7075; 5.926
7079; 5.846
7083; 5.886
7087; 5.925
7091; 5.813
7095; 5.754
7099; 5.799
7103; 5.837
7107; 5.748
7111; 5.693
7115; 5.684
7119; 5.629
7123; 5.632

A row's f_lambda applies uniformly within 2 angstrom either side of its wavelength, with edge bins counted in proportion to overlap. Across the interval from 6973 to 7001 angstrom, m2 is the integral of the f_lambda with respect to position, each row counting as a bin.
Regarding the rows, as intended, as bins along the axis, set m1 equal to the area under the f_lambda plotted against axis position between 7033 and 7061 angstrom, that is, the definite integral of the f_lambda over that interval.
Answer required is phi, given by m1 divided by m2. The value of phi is 0.98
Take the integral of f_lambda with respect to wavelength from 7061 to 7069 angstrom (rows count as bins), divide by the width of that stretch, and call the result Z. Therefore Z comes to 5.86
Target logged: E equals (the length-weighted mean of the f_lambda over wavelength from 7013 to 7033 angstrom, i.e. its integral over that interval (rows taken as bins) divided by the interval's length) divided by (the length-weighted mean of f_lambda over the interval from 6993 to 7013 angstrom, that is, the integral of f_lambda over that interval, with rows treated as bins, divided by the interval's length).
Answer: 1.00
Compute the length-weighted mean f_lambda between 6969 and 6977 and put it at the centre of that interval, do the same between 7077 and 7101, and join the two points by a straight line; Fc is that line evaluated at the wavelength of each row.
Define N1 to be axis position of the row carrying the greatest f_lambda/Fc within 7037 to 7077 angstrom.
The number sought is 7047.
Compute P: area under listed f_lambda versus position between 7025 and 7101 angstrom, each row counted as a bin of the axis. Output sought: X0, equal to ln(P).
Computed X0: 6.12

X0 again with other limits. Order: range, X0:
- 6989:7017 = 5.15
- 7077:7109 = 5.23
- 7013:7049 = 5.40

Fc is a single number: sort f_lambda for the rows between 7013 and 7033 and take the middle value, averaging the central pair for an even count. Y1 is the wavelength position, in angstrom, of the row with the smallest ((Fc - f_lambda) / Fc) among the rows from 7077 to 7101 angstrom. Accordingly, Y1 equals 7087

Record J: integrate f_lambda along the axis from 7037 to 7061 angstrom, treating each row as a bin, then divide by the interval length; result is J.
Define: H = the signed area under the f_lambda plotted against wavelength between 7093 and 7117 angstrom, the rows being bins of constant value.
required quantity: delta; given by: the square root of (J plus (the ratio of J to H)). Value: 2.472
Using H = 138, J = 6.07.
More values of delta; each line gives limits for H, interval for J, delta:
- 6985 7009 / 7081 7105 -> 2.424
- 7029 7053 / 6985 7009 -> 2.489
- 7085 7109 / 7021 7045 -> 2.482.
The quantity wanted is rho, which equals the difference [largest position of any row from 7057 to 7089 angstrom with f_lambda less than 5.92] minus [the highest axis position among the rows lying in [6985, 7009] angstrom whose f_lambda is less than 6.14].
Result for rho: 76 angstrom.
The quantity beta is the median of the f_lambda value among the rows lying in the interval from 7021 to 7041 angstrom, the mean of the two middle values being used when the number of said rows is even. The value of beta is 6.1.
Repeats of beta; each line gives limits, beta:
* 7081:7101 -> 5.8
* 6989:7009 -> 6.1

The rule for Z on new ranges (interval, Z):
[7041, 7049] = 6.12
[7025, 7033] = 6.15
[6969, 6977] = 6.44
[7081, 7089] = 5.91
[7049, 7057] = 6.06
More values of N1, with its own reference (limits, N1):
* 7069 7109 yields 7087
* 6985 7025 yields 7015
